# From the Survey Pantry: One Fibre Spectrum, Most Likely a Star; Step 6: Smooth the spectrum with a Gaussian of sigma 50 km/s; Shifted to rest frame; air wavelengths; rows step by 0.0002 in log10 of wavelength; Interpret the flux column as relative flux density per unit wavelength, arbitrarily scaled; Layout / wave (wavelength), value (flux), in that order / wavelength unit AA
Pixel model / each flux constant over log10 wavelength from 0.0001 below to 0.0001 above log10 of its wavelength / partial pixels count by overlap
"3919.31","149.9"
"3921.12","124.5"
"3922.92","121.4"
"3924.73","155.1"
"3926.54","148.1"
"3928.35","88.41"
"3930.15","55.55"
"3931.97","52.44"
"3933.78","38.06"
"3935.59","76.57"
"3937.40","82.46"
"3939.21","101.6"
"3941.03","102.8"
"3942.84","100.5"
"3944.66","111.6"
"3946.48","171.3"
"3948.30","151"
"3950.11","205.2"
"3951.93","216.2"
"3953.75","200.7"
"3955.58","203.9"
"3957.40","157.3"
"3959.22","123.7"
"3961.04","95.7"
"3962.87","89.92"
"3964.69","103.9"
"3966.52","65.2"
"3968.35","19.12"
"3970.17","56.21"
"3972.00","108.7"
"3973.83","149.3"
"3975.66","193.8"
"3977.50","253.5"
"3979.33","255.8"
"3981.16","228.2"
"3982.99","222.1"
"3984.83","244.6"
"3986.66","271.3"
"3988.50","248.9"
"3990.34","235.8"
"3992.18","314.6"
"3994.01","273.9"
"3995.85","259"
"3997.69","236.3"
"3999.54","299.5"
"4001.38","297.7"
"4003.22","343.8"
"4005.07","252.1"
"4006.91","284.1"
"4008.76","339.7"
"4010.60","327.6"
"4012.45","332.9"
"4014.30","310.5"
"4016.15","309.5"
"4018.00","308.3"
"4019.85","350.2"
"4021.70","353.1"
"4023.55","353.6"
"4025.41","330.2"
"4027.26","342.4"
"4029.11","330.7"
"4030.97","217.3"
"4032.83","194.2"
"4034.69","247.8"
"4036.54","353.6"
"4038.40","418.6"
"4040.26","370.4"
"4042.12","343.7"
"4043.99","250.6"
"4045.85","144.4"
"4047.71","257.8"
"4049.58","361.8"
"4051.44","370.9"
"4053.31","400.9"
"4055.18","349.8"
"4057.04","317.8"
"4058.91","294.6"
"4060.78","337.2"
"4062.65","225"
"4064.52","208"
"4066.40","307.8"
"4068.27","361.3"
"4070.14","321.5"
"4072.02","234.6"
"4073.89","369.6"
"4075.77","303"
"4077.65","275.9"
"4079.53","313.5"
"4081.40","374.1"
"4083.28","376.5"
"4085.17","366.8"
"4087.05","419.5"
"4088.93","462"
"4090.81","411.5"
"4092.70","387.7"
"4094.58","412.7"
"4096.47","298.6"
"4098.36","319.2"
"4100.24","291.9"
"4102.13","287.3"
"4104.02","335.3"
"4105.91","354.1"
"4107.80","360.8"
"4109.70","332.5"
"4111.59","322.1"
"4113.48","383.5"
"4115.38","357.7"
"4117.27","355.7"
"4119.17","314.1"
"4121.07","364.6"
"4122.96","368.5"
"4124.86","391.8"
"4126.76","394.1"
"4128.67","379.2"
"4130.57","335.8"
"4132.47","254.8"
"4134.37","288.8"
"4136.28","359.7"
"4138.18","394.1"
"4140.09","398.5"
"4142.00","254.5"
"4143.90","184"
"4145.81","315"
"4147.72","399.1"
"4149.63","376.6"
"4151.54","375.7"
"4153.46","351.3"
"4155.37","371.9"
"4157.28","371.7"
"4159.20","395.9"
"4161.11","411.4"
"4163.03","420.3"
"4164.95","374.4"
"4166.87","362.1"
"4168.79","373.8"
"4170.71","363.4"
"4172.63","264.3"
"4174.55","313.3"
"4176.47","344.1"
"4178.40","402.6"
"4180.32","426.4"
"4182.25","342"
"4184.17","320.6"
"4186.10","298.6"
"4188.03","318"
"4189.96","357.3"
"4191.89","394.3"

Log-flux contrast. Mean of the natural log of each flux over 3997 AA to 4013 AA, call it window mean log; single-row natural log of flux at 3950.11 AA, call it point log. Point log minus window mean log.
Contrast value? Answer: -0.38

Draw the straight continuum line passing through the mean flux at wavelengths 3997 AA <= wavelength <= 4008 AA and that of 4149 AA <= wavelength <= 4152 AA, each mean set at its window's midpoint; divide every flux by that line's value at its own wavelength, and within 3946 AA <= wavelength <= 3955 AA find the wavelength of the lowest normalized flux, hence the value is 3948.30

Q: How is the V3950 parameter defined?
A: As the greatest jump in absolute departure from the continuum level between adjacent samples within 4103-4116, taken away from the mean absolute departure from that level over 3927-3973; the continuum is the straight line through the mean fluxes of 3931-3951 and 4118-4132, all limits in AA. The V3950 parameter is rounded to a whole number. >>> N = 17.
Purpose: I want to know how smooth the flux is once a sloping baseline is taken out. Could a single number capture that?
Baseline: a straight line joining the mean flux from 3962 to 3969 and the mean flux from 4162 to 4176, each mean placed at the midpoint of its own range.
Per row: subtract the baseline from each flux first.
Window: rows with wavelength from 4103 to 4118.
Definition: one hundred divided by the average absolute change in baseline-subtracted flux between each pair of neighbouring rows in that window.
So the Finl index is 4.5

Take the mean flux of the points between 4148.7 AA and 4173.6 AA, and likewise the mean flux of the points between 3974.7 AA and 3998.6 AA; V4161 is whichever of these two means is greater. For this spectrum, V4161 370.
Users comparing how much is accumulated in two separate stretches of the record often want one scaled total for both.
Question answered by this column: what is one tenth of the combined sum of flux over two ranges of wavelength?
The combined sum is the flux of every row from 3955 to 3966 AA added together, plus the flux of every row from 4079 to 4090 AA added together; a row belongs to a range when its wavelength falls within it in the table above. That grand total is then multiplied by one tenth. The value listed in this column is 309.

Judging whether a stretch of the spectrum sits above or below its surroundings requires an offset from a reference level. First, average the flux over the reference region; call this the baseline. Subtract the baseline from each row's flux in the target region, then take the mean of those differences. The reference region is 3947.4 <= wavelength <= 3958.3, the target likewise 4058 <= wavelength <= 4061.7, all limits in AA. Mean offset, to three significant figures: 127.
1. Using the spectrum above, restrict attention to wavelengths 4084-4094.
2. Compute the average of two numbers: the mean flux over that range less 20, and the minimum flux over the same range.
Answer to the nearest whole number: 378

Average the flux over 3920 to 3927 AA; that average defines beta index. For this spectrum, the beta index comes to 137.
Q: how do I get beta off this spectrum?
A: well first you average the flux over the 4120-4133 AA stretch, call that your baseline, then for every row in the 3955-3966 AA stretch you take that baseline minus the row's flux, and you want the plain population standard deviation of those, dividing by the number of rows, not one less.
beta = 40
